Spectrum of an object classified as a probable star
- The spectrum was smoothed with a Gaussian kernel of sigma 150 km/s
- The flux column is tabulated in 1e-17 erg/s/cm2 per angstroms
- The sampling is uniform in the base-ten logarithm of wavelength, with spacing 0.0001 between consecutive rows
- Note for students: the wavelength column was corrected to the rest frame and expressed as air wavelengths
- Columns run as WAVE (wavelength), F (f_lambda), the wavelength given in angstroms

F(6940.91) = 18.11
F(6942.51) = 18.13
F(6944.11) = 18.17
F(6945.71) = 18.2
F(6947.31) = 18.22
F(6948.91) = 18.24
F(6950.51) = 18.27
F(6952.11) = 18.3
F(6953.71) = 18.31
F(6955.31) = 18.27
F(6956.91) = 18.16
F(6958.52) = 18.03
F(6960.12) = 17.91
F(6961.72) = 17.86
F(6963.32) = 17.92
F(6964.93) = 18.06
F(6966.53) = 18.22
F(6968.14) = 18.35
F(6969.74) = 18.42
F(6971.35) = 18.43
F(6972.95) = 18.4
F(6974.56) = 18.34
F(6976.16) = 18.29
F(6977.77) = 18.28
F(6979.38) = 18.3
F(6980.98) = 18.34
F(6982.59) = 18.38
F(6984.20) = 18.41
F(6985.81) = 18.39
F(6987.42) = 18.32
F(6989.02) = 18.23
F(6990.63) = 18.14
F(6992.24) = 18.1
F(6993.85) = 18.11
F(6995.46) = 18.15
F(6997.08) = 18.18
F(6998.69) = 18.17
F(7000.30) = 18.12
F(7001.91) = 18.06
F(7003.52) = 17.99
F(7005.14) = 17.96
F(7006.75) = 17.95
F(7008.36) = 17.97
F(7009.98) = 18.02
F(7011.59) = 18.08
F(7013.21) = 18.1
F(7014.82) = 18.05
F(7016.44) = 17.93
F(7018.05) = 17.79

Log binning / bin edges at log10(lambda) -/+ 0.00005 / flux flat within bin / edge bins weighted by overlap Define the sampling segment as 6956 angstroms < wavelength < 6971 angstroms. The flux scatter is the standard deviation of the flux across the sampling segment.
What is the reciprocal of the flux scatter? 5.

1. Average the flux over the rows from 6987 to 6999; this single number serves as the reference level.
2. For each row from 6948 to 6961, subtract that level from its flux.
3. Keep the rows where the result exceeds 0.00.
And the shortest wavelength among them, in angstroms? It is 6948.91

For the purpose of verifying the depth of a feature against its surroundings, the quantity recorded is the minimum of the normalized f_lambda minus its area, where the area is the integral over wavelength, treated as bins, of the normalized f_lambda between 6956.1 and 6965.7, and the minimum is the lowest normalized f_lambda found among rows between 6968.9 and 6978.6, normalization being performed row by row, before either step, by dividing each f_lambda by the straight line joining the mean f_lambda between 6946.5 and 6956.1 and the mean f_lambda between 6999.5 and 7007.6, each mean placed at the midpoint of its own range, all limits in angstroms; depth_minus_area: -8.5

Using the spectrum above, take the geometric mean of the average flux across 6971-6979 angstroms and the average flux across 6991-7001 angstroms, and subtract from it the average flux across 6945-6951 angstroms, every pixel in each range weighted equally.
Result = 0.01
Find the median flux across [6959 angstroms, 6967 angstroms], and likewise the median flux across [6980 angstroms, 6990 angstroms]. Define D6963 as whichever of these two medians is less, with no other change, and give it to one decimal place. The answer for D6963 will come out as 17.9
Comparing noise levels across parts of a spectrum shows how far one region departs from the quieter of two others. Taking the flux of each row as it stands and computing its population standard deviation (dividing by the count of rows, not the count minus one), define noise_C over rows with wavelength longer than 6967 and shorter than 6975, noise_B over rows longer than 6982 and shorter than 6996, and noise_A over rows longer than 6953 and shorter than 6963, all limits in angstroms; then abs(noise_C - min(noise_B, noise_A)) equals 0.08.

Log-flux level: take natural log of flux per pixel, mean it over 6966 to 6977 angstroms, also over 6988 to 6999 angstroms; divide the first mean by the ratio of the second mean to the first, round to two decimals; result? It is 2.92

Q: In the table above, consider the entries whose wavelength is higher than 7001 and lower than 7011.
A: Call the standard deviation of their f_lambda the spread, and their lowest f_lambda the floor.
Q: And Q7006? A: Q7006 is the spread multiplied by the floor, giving 0.7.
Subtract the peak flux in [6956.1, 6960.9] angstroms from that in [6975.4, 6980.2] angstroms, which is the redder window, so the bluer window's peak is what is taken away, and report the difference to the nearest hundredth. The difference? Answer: 0.14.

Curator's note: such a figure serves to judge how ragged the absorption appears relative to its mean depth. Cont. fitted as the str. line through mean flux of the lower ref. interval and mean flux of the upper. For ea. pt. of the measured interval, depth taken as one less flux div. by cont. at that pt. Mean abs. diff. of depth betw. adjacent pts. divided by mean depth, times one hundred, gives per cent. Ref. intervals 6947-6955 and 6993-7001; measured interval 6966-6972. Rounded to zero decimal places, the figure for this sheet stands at -55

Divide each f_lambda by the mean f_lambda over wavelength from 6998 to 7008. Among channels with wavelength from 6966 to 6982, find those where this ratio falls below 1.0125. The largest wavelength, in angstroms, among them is 6966.53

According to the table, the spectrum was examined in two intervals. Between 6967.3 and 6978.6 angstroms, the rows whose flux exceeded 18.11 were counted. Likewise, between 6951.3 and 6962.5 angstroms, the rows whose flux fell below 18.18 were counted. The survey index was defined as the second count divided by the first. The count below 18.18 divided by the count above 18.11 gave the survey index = 0.57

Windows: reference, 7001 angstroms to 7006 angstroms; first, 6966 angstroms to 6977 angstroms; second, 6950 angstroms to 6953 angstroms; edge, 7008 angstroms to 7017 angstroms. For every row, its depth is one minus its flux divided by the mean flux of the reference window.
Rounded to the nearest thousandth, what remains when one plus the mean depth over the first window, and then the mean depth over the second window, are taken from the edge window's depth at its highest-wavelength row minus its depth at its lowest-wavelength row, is -0.963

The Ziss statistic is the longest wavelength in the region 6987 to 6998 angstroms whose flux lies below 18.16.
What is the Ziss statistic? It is 6995.46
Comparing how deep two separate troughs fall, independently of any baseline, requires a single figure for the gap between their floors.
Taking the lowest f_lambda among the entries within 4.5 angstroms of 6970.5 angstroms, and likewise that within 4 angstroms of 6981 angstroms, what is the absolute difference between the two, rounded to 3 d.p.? 0.060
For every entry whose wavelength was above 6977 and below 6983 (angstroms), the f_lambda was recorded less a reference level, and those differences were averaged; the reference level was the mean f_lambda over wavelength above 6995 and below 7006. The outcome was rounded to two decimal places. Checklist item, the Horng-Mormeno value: 0.24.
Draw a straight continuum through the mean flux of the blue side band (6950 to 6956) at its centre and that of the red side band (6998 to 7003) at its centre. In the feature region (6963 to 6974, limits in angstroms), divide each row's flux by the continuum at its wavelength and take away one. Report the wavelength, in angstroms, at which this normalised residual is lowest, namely 6963.32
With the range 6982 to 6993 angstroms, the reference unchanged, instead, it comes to 6992.24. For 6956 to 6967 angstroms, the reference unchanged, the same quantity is 6961.72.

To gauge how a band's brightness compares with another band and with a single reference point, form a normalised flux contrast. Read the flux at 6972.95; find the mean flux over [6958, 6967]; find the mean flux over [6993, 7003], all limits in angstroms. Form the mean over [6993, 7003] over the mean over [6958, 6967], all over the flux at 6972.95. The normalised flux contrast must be 0.0547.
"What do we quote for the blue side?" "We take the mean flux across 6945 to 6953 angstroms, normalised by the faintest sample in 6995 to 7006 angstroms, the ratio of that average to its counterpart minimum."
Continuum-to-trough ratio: 1.02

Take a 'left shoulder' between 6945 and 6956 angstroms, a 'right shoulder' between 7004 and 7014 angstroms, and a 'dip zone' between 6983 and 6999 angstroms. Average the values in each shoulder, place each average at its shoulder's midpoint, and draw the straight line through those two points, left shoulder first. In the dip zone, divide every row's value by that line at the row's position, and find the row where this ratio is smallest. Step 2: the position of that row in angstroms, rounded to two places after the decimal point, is 6992.24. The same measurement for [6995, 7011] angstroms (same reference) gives 7006.75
